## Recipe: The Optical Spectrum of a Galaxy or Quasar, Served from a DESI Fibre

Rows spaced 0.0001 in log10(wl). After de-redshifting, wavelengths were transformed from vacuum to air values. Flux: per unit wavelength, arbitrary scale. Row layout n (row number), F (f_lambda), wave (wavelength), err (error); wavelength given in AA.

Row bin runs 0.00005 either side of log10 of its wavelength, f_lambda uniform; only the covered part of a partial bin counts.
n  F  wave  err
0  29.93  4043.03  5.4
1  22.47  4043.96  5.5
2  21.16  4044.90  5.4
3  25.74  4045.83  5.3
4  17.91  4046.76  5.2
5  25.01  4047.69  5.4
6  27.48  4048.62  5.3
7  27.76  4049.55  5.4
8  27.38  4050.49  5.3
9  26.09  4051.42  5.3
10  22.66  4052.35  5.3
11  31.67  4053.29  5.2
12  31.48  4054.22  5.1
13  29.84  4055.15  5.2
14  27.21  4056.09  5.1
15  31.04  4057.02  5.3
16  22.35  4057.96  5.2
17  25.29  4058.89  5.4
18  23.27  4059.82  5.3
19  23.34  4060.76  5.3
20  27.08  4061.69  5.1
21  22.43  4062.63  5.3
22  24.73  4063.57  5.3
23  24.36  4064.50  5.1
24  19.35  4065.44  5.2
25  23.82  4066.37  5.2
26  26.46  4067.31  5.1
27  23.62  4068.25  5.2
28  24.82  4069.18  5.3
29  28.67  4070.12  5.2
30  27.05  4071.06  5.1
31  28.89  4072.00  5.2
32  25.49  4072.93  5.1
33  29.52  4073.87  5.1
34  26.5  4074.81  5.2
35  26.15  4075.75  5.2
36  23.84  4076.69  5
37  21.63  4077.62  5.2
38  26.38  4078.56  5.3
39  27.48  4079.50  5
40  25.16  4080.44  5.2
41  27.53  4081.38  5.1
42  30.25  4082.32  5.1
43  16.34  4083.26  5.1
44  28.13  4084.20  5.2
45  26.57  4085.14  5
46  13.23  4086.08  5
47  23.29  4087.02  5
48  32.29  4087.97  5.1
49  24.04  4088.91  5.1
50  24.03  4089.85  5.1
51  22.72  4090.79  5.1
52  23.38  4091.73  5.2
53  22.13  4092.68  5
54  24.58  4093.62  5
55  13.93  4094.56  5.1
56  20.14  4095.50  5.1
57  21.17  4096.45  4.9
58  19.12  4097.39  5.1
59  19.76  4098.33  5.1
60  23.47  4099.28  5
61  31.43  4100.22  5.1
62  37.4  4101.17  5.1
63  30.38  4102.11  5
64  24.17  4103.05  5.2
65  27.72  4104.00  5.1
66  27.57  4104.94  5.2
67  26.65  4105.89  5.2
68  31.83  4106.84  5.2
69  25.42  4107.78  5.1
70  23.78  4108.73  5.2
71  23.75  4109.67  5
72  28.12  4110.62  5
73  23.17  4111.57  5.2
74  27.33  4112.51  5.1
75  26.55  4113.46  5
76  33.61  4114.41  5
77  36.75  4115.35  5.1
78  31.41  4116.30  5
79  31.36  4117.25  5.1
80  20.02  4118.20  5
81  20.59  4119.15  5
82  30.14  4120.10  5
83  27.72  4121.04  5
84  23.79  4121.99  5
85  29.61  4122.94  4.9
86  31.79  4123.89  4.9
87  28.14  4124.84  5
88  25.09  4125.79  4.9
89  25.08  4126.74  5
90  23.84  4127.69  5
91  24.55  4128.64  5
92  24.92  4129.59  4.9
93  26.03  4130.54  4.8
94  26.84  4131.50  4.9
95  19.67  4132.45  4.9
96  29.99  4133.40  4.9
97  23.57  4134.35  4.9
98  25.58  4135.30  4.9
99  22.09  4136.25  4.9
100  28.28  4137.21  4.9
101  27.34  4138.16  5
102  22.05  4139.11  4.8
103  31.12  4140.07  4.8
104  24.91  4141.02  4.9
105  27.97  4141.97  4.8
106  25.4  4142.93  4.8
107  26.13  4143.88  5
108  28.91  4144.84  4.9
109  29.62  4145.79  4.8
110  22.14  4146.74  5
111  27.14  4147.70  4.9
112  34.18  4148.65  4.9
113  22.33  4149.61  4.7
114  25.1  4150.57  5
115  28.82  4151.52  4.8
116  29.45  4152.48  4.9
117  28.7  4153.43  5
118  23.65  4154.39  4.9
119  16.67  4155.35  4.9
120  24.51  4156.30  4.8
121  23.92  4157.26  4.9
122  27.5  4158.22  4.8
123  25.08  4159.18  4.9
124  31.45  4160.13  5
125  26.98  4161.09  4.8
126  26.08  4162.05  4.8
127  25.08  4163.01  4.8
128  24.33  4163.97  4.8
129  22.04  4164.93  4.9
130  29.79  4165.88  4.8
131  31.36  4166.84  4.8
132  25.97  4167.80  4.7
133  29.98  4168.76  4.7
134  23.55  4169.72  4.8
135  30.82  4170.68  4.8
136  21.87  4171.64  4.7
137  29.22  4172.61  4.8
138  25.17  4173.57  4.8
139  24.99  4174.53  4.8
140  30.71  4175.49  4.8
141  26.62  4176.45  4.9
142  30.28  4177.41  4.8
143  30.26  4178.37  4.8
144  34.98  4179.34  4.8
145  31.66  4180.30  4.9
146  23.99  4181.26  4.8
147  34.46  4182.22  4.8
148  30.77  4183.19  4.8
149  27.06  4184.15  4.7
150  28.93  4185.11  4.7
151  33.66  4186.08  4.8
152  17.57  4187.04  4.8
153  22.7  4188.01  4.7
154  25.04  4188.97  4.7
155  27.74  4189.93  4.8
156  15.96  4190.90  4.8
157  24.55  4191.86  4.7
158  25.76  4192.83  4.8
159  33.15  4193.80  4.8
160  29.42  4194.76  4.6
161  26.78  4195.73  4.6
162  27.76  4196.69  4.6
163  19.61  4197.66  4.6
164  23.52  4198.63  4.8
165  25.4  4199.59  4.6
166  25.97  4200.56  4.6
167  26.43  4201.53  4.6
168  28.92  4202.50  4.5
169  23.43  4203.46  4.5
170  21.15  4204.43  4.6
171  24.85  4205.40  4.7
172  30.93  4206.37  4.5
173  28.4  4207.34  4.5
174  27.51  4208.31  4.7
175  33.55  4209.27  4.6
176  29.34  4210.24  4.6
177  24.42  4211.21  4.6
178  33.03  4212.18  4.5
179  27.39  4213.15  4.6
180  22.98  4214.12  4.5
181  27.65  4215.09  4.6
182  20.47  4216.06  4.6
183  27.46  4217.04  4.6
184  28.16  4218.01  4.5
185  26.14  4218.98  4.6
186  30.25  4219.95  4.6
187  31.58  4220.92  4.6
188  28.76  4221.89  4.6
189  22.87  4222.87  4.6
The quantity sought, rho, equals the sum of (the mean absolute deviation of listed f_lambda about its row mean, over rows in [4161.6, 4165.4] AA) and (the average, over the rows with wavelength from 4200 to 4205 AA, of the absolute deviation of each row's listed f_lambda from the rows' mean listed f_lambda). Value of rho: 3.5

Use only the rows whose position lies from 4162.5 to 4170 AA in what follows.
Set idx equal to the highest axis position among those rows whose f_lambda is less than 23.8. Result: 4169.72 AA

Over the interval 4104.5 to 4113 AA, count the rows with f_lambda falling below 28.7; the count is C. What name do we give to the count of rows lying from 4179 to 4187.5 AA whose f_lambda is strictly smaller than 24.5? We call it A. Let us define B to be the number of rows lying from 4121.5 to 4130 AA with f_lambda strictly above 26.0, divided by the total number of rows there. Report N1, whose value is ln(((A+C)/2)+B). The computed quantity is 1.67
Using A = 2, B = 0.33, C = 8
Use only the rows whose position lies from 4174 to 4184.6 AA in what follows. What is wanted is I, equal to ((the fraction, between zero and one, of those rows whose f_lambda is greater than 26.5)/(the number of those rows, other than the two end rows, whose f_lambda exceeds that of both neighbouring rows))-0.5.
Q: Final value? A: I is -0.30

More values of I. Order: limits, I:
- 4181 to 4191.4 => -0.32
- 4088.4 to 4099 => -0.50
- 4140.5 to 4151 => -0.35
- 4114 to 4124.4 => -0.14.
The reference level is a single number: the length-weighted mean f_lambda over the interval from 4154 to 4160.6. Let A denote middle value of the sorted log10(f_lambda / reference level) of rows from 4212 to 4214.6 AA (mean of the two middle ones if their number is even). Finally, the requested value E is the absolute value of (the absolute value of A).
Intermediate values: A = 0.04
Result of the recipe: 0.045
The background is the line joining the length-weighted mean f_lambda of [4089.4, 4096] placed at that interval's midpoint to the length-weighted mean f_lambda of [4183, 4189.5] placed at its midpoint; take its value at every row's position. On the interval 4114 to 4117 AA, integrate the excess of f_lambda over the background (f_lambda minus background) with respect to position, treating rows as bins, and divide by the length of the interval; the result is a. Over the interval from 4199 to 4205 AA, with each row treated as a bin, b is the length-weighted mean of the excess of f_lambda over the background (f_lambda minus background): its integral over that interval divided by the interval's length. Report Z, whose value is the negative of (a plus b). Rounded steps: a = 11.0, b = -2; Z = -9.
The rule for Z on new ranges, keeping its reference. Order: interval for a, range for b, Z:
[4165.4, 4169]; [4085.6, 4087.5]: -1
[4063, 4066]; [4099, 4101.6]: -12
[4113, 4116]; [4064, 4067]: -12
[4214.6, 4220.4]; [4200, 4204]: 2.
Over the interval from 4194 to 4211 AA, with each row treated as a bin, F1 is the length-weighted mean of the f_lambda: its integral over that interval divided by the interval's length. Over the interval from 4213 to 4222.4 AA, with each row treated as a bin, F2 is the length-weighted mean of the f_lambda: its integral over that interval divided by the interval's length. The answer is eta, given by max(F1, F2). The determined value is 27.0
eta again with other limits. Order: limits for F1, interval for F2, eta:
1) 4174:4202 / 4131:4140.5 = 27.1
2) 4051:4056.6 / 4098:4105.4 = 28.2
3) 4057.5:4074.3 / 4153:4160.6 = 25.2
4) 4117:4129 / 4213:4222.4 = 27.0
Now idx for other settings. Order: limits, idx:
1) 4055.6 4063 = 4062.63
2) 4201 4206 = 4204.43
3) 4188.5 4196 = 4190.90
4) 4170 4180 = 4171.64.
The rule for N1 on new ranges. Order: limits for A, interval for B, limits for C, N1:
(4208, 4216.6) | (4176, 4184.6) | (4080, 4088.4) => 1.77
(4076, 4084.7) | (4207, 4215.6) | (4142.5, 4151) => 1.66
